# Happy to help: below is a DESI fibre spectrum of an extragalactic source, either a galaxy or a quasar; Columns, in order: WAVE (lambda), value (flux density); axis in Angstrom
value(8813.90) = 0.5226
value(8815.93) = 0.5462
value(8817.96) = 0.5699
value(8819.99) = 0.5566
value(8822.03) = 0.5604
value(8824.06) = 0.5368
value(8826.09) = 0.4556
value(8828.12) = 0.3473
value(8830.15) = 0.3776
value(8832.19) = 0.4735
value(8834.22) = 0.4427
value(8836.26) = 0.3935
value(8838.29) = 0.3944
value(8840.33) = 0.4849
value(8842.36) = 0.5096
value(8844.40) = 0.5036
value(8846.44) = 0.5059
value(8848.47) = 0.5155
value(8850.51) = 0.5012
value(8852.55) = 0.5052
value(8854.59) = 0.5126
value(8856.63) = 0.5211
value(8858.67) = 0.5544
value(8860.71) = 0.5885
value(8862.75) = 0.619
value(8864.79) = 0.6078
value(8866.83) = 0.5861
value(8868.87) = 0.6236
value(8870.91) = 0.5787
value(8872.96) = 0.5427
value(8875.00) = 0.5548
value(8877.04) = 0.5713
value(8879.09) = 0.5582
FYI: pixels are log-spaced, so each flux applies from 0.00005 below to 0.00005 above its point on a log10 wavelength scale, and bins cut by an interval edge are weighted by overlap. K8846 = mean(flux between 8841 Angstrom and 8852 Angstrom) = 0.51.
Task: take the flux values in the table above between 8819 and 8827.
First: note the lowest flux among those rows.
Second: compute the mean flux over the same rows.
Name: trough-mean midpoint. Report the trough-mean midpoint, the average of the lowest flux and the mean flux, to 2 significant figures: 0.49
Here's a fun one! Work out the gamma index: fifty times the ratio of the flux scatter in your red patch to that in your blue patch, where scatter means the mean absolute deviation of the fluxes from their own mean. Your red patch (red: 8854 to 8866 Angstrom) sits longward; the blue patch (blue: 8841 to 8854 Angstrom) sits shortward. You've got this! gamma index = 497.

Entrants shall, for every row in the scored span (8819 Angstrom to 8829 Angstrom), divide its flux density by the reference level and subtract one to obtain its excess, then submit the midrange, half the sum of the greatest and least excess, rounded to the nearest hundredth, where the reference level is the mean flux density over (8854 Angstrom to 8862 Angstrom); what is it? -0.17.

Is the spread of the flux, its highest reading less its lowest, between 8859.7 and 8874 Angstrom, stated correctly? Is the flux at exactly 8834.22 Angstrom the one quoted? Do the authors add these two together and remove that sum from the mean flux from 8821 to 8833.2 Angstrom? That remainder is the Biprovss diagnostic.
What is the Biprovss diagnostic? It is -0.065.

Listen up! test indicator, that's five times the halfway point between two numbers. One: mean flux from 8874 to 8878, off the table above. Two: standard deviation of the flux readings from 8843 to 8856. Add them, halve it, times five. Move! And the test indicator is 1.42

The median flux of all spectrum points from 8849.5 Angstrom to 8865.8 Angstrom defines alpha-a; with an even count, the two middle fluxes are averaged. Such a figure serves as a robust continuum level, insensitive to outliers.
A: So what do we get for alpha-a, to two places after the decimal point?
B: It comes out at 0.54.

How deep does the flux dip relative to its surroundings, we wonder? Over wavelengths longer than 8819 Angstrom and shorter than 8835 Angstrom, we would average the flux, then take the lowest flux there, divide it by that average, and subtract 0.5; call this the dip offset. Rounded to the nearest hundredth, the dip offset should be 0.24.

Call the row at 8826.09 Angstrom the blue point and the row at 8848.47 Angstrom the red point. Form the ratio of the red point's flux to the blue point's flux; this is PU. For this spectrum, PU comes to 1.13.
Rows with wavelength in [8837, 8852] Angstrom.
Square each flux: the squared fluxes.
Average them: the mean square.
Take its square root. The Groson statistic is 0.489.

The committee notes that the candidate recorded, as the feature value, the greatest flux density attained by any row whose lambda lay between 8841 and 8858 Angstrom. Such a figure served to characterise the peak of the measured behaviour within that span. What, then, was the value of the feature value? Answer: 0.5211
